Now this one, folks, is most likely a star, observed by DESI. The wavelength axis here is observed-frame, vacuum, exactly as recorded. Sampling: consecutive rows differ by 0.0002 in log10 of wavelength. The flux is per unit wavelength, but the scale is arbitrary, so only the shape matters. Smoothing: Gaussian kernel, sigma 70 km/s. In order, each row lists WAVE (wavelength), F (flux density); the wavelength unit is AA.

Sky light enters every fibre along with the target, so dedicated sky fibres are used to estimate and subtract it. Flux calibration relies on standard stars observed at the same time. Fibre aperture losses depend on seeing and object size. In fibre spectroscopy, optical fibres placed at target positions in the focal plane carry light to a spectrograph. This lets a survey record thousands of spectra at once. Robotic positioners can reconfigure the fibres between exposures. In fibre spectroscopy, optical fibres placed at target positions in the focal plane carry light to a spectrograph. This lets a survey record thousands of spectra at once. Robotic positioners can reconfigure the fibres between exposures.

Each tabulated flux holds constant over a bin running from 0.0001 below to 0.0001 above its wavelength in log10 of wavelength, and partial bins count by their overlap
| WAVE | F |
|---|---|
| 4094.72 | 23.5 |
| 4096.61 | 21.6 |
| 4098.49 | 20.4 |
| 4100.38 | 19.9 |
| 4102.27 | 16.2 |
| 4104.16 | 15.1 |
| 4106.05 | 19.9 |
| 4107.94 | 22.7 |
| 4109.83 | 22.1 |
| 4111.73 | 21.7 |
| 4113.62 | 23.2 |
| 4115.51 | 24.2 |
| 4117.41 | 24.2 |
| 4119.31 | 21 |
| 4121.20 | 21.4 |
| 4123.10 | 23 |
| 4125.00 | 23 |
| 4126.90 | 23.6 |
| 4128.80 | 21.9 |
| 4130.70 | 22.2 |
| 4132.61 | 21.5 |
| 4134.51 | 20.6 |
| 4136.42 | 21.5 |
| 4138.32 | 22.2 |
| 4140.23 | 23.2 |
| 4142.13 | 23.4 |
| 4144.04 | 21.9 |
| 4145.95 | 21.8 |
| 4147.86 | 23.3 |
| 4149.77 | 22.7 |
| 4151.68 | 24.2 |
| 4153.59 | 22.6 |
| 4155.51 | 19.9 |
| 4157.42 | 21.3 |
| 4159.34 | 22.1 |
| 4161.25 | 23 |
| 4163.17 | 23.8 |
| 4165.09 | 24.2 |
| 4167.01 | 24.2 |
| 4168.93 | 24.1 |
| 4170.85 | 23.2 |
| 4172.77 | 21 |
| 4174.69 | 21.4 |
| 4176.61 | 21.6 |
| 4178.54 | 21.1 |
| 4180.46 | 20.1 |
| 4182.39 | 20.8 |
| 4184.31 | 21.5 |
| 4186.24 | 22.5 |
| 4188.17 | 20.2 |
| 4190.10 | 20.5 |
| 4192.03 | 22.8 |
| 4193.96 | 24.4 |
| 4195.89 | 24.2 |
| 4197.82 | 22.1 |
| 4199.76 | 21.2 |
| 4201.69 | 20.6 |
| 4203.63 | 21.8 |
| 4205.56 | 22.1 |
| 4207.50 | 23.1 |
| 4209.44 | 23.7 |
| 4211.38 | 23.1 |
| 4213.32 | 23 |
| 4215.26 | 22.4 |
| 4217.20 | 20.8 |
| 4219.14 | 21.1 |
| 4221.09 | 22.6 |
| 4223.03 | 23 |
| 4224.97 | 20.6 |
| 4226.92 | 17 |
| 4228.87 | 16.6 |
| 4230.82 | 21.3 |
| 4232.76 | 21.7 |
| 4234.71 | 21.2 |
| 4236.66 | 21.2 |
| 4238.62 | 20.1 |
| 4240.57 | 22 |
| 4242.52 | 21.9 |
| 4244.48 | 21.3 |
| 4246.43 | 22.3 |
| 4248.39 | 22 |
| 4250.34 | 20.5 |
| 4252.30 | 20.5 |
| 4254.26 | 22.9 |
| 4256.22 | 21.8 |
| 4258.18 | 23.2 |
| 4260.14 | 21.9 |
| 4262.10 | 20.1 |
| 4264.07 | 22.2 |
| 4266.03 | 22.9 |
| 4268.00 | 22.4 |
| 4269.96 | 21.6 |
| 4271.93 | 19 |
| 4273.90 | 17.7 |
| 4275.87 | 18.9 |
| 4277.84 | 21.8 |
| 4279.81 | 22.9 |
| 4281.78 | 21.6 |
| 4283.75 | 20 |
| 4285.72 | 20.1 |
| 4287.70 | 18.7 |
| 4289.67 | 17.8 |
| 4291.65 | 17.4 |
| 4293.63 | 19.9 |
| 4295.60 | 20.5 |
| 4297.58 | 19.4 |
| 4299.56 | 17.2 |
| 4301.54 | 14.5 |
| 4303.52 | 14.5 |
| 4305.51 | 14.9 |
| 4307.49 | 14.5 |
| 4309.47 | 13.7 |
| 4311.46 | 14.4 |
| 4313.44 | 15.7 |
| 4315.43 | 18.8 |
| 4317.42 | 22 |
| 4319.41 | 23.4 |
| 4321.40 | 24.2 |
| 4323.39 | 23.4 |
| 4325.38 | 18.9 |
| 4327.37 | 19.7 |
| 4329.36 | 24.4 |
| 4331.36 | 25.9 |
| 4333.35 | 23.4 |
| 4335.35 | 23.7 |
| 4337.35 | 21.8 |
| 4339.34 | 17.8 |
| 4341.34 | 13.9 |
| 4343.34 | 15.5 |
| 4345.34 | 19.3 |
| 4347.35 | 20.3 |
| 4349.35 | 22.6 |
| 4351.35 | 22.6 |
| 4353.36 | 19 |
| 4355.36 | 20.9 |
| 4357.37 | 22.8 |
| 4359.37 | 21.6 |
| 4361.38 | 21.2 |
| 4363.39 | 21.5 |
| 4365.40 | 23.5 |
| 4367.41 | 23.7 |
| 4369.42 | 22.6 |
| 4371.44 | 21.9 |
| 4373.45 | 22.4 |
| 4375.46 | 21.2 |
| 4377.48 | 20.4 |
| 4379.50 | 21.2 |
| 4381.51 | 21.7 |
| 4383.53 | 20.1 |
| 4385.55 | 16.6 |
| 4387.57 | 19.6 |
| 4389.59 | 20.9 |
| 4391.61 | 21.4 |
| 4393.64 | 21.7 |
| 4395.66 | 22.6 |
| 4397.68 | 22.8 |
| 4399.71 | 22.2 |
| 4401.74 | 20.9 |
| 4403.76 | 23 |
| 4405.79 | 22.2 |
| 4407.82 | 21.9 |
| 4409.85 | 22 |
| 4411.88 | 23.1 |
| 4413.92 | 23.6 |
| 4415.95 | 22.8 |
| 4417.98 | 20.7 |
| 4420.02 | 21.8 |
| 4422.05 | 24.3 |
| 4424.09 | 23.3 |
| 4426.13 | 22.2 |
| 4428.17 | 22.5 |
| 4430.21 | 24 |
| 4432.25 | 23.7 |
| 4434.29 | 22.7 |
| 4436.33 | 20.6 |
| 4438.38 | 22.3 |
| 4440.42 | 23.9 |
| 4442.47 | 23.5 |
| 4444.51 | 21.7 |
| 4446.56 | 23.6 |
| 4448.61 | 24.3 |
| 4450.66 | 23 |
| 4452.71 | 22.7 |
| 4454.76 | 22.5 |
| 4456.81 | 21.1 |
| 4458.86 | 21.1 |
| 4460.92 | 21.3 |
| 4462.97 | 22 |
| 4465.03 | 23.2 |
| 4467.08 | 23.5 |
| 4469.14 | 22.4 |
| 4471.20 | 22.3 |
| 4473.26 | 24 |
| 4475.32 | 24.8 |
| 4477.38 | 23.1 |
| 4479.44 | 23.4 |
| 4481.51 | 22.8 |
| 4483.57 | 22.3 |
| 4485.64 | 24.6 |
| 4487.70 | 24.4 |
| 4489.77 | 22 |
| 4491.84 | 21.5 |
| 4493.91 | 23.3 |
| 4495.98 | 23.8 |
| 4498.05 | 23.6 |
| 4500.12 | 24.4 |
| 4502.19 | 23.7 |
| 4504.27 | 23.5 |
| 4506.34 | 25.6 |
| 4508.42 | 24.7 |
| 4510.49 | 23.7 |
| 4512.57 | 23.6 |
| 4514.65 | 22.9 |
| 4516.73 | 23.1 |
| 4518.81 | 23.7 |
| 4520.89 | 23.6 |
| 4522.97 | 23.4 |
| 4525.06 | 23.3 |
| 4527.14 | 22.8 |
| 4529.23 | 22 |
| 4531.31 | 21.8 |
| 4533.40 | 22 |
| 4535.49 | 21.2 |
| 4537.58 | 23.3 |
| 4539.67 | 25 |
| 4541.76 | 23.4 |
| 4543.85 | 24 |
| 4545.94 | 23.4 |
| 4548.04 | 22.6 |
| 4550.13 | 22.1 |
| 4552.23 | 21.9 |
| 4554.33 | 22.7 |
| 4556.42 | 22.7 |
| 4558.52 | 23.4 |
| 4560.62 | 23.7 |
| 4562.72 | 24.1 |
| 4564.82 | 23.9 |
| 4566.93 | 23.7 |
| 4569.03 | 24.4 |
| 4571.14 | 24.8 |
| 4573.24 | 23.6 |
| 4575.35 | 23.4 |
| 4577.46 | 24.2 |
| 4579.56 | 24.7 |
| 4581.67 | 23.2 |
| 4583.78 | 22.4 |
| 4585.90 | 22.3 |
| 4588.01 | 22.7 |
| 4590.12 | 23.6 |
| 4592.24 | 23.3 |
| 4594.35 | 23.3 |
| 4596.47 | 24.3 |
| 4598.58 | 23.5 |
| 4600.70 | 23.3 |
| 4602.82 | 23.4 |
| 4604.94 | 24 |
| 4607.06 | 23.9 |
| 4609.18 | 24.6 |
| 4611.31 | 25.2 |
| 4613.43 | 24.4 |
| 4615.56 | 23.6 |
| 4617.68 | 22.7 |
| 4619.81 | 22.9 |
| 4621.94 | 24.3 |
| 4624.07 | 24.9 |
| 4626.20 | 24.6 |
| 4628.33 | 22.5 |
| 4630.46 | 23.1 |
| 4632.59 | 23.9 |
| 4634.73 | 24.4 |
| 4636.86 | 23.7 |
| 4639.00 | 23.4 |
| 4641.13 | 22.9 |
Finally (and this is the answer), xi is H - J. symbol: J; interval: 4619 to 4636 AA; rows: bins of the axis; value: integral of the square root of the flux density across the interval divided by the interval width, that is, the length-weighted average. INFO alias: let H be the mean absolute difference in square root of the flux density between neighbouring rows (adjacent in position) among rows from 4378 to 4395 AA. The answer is -4.707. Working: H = 0.175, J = 4.88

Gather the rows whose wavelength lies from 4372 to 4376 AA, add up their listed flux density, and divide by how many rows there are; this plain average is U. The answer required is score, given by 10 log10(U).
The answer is 13.4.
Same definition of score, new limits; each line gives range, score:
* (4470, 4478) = 13.7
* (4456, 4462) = 13.3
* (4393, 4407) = 13.5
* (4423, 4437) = 13.6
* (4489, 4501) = 13.6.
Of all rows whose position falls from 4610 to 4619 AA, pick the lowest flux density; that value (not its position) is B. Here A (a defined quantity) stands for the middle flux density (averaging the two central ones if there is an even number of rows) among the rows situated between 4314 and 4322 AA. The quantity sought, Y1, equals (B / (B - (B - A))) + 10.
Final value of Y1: 11.0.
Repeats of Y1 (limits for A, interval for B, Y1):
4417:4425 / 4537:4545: 11.0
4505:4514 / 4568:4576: 11.0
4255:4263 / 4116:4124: 11.0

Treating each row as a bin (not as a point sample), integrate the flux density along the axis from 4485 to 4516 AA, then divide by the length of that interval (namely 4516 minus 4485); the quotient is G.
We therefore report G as 23.7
